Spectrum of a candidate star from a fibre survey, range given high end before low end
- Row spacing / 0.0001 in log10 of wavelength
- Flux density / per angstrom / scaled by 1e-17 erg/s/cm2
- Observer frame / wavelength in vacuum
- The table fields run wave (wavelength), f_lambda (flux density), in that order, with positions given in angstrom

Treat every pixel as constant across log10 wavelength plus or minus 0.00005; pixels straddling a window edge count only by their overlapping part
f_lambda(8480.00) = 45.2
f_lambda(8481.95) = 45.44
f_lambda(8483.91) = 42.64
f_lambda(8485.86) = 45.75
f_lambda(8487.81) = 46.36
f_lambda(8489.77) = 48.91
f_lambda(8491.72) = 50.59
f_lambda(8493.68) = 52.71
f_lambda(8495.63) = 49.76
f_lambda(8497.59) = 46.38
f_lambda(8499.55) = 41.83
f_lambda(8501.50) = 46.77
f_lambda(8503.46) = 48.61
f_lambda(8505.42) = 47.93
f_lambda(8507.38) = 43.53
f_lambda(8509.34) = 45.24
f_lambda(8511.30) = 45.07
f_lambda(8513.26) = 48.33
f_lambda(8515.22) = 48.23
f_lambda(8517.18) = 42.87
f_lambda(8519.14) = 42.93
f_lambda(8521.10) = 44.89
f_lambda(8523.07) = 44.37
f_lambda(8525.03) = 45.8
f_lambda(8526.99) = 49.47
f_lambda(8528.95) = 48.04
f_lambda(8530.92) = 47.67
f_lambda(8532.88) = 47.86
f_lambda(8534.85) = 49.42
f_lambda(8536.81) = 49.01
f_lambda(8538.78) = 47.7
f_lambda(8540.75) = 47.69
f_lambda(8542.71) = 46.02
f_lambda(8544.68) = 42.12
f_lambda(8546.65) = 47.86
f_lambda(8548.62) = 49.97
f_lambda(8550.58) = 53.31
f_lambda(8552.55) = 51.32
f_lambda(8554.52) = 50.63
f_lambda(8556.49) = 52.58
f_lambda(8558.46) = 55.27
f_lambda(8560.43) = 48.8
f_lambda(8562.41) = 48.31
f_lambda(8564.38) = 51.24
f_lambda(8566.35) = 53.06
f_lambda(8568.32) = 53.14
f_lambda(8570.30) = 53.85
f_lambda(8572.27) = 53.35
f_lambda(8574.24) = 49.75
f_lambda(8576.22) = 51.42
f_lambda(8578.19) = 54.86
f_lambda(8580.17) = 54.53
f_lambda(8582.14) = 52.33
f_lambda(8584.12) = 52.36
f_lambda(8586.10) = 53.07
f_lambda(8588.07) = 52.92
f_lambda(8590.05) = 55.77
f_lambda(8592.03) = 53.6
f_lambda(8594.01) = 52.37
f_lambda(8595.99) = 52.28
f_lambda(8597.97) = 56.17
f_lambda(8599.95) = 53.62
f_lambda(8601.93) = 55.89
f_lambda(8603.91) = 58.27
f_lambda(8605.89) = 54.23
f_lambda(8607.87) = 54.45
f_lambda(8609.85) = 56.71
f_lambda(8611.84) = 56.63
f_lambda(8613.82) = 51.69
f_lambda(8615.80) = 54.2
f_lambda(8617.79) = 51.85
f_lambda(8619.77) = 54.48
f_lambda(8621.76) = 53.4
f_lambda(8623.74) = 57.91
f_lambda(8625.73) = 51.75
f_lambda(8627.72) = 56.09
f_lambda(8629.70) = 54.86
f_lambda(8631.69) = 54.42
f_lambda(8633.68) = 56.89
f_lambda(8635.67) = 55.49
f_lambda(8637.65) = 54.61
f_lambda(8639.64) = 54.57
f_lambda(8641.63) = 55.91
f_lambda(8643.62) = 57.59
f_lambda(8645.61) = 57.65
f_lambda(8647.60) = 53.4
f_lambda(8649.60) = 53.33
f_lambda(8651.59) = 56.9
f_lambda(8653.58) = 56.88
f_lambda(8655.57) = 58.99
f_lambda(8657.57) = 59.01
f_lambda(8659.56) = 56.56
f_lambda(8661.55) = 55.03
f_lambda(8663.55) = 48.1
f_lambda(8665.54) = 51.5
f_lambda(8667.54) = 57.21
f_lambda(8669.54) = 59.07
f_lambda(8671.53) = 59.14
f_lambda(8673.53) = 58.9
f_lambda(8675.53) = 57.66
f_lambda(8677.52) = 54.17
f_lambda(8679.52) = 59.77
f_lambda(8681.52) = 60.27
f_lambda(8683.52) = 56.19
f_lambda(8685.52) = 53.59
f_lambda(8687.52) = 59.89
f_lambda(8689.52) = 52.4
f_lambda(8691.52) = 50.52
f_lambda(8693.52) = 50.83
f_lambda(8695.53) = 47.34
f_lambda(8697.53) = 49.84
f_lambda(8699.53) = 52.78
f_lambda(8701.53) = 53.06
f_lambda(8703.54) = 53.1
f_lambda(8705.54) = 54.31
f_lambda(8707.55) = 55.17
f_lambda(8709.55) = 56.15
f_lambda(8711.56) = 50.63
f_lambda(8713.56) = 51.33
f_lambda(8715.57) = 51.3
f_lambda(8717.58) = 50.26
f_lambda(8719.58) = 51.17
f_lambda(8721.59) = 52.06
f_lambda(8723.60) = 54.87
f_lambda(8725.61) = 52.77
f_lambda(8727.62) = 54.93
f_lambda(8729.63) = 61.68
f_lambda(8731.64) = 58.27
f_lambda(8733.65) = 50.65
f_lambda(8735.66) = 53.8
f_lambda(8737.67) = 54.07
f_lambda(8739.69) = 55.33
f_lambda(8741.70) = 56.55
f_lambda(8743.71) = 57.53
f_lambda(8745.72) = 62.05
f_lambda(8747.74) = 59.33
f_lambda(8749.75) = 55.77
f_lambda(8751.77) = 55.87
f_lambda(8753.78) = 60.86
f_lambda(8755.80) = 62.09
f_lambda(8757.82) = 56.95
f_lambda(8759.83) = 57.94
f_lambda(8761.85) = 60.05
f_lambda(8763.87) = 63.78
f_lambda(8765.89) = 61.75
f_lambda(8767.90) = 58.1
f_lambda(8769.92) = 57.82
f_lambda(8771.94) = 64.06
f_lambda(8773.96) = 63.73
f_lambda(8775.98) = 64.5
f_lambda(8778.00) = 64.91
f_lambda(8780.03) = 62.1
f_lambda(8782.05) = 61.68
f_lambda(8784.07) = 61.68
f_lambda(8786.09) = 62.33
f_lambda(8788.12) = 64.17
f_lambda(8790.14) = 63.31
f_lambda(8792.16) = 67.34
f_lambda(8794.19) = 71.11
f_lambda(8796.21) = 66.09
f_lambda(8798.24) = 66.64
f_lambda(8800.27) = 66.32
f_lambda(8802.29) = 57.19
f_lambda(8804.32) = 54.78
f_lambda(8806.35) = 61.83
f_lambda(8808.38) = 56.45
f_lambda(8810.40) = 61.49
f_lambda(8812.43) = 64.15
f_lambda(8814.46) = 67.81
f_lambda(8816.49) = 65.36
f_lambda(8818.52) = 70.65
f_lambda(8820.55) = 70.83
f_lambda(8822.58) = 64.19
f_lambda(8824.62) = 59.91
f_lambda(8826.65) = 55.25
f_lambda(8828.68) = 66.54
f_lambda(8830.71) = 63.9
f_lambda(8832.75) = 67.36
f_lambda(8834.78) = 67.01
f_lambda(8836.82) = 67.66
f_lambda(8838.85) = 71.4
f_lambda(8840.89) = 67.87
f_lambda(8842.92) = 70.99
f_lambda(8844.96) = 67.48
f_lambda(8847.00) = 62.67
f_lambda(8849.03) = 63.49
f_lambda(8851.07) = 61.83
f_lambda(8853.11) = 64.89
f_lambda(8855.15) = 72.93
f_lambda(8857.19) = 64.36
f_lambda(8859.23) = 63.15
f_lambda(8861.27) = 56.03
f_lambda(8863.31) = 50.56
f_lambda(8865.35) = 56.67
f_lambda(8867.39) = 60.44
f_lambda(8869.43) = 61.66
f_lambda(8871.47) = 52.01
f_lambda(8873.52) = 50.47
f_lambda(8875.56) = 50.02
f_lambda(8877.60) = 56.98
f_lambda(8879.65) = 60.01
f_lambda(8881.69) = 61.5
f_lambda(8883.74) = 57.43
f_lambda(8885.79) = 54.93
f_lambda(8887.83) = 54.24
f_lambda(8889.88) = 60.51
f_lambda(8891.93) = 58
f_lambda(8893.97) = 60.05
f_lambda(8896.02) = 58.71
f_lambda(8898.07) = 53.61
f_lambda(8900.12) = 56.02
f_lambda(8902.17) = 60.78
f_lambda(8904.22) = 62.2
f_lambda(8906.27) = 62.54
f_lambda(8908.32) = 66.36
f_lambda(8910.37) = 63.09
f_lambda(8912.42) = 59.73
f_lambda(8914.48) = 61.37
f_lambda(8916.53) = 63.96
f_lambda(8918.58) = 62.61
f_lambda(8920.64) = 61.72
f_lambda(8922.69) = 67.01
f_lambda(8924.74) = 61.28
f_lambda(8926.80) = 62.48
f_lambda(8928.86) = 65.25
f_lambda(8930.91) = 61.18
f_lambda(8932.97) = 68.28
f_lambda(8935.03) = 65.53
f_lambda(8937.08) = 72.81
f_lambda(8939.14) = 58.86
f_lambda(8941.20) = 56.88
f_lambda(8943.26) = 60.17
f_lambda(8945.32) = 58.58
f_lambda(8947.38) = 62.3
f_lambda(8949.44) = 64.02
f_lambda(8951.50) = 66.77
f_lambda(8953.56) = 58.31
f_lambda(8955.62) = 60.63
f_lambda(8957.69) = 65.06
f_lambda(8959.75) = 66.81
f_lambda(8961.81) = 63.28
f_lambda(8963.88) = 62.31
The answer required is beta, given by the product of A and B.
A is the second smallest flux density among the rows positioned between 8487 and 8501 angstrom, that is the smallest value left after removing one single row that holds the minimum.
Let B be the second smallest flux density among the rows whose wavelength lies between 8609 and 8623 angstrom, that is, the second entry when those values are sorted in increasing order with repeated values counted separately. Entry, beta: 2404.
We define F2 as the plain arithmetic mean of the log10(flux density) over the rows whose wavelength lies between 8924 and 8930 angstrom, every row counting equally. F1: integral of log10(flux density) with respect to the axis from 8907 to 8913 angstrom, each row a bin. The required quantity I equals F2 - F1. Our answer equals -9.01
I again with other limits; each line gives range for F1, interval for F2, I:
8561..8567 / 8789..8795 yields -8.39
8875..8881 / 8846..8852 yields -8.71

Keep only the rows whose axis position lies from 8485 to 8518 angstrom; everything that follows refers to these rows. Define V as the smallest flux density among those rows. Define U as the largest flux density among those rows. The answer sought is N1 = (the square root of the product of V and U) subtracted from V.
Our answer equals -5.1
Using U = 52.71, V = 41.83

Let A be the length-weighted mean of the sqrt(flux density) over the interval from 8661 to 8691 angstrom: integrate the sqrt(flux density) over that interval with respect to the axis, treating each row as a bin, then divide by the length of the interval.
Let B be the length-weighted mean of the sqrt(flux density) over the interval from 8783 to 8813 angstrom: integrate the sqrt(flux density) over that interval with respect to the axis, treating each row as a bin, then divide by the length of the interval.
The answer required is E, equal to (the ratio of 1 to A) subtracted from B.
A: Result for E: 7.80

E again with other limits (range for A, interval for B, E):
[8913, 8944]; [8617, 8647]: 7.30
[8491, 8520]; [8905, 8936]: 7.82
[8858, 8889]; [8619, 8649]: 7.30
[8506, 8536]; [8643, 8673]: 7.34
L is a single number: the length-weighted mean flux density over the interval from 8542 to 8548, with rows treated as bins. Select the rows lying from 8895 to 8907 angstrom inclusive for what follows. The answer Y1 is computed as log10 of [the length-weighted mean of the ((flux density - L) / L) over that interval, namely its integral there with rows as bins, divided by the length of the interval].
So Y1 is -0.53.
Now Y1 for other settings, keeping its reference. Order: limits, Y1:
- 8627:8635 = -0.66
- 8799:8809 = -0.51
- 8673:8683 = -0.56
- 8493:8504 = -1.36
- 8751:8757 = -0.51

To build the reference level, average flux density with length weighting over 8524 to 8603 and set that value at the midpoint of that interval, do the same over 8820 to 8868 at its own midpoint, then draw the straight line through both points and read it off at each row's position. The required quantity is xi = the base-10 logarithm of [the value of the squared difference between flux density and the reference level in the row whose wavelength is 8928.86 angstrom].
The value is 0.9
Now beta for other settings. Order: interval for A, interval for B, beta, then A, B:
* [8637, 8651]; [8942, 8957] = 3128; 53.4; 58.58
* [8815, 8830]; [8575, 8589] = 3135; 59.91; 52.33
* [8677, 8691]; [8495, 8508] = 2333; 53.59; 43.53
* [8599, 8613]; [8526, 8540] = 2587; 54.23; 47.7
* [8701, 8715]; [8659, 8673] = 2643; 51.33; 51.5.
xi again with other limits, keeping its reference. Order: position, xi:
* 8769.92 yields 0.9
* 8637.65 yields -2.2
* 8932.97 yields -1.5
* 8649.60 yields 0.5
